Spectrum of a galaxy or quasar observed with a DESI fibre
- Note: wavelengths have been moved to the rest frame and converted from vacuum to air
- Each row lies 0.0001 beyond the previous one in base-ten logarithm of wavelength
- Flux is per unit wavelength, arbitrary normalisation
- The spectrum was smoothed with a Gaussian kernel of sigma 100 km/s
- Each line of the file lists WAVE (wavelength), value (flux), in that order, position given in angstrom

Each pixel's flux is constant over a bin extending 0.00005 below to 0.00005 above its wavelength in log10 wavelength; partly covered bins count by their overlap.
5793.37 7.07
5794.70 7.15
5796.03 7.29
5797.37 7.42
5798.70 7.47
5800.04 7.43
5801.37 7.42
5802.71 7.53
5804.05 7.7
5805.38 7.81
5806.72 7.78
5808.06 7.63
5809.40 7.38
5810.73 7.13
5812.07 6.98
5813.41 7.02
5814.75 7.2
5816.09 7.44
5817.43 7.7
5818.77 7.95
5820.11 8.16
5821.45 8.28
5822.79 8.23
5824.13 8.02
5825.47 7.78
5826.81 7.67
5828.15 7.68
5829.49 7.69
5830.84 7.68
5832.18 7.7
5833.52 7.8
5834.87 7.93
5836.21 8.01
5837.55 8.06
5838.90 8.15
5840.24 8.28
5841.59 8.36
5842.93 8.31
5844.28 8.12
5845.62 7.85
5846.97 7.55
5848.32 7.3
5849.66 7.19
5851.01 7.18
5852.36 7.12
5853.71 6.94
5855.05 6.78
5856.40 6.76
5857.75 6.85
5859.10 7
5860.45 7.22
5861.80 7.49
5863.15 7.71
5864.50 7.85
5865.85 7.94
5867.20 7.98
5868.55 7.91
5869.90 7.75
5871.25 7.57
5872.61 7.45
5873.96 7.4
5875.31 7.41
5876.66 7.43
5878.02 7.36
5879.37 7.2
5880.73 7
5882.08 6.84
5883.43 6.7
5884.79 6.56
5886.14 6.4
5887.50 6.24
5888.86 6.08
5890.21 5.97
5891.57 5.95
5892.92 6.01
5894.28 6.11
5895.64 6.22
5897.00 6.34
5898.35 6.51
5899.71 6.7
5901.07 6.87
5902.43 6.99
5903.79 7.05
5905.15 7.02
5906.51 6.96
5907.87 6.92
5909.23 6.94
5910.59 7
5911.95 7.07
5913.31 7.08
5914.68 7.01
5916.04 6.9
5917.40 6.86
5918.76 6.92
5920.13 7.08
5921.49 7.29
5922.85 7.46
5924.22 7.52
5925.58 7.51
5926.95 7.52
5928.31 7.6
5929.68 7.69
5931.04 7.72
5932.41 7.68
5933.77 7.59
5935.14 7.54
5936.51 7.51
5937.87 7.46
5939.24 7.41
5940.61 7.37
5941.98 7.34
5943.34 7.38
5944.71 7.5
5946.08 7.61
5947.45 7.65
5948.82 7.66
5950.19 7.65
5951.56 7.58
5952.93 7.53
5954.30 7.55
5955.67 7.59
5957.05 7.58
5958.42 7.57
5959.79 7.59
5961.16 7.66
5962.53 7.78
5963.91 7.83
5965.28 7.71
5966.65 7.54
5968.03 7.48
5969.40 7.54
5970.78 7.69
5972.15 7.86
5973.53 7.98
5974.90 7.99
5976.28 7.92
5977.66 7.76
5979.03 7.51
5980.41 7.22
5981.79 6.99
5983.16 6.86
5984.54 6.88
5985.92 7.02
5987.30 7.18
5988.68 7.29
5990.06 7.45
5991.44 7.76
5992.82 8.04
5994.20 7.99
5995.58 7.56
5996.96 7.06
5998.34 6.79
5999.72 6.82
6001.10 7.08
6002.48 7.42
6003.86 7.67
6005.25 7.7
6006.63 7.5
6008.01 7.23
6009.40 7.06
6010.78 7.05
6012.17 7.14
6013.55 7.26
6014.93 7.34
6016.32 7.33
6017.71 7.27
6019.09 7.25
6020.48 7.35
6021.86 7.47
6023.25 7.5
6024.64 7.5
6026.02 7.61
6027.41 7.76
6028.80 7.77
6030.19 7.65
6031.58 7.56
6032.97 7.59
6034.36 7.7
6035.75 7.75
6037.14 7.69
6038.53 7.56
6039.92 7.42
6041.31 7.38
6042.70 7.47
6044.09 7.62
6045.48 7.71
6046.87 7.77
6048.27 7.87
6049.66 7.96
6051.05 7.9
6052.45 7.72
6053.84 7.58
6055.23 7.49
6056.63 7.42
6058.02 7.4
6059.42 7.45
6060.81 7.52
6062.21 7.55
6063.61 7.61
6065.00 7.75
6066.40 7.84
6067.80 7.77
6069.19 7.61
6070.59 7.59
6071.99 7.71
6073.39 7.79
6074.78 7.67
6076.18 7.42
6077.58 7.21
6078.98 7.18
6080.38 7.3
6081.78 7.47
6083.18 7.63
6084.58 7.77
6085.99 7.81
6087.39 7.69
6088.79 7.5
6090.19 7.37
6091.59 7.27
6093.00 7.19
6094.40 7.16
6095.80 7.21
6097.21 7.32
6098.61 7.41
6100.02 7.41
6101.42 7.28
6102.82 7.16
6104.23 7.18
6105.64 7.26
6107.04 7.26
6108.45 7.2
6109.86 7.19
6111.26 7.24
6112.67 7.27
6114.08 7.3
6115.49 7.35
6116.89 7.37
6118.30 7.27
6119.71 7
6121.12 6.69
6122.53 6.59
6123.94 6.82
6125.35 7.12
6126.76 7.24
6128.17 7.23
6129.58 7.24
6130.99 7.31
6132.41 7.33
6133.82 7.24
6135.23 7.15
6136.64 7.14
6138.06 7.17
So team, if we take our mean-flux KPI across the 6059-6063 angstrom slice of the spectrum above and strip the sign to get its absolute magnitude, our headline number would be 7.51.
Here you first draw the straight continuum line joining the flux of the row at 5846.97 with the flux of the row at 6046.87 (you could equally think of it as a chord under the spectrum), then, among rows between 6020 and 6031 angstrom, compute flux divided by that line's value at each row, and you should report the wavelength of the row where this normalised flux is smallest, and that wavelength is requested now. 6020.48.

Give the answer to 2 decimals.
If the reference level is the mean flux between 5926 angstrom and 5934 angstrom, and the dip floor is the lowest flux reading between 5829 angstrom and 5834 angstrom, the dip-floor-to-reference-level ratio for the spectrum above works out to 1.01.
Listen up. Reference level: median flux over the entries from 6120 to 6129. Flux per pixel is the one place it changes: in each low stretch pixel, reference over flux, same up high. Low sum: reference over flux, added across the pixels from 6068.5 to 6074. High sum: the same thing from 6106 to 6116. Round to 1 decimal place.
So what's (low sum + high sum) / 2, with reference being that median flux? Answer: 5.2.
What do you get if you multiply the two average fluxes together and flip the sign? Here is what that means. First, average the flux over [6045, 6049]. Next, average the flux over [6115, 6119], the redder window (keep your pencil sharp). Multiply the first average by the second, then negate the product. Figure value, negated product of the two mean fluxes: -57.1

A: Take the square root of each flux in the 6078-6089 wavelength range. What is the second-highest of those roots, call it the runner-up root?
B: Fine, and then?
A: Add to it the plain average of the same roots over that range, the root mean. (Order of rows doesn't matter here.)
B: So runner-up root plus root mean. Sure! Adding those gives 5.53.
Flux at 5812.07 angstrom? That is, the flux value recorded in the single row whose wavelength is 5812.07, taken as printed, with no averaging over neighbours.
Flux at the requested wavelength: 6.98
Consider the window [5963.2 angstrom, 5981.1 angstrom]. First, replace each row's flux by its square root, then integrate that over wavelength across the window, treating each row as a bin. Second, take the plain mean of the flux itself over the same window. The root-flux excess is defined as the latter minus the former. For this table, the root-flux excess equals -41.9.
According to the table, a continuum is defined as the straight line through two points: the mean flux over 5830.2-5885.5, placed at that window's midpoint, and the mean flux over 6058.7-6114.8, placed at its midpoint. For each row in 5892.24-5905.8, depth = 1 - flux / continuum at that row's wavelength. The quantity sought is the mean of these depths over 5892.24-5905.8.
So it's 0.12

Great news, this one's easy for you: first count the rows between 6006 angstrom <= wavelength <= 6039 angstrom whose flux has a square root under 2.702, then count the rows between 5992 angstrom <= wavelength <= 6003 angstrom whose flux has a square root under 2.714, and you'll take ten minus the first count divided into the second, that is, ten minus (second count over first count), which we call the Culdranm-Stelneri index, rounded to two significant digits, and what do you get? 9.4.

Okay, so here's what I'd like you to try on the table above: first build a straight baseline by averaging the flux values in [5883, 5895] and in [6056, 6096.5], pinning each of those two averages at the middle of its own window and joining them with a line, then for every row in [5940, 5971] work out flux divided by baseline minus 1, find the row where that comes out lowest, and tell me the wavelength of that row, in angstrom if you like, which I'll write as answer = 5968.03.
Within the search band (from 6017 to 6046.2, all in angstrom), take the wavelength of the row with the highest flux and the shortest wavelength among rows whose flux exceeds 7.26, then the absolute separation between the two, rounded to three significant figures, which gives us 11.1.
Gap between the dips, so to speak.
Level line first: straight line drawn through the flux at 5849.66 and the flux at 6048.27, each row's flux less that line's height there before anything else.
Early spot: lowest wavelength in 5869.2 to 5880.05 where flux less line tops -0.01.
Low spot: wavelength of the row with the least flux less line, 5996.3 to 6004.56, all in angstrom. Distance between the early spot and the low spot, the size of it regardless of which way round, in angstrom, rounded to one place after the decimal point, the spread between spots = 128.4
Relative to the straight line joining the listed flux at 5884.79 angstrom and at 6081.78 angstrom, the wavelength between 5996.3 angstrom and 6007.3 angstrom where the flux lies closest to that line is 6001.10 angstrom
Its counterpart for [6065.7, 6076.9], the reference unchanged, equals 6076.18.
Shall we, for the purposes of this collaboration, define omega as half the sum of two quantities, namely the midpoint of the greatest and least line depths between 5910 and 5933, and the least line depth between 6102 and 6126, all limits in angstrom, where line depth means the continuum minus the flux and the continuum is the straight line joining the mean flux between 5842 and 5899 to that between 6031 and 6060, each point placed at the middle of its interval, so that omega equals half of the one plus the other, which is 0.21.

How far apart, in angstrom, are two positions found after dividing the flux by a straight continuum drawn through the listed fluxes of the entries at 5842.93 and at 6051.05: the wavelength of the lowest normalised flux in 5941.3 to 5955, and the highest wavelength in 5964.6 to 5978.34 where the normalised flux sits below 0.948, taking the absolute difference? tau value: 27.4 angstrom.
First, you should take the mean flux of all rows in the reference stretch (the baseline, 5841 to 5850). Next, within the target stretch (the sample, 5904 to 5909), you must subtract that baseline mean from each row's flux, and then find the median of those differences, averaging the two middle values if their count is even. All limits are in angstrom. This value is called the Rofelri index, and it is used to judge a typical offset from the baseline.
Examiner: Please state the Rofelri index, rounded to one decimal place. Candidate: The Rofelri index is -0.9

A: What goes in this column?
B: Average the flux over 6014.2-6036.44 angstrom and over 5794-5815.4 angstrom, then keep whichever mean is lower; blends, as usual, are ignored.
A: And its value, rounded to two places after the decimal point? 7.40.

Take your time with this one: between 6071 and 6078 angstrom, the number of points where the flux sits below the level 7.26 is 1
